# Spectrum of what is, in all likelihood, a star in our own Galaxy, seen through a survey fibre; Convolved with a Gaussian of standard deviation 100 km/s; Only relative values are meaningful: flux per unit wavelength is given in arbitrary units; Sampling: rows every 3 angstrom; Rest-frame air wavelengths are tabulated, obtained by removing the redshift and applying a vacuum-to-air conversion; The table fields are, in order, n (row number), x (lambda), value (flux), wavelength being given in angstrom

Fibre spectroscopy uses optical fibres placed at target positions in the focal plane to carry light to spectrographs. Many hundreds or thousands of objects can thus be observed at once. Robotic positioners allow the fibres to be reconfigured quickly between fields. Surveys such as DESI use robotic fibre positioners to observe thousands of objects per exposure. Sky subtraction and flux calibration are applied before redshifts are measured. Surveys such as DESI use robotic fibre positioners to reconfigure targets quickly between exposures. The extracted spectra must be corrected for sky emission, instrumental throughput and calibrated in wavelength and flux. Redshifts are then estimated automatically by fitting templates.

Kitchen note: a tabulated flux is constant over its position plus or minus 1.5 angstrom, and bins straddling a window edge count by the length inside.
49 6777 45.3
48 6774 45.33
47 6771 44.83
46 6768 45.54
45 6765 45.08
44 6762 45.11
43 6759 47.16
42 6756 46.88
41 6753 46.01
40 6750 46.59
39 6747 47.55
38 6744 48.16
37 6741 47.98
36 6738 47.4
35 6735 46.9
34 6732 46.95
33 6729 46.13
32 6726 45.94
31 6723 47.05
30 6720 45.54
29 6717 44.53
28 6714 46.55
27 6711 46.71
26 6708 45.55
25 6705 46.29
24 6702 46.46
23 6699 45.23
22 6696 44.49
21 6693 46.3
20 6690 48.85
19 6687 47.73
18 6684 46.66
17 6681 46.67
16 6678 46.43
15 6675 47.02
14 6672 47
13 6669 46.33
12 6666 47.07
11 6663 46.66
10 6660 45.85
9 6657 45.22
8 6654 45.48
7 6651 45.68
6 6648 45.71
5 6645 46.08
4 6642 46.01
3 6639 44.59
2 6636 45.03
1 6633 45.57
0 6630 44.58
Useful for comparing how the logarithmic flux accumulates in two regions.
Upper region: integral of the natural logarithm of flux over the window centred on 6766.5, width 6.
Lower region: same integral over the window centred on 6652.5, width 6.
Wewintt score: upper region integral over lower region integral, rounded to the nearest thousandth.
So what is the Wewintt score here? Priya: 0.998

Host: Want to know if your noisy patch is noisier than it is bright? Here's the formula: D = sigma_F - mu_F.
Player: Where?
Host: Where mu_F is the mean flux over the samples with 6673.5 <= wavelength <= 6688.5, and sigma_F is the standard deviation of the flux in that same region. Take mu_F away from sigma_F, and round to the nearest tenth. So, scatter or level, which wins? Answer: -46.4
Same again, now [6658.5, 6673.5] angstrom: -46.1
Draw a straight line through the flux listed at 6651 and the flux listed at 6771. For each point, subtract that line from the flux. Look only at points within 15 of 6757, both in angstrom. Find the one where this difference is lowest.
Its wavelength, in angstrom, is 6771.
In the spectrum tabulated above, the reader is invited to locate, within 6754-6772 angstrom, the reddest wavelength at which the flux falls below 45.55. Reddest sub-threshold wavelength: 6771 angstrom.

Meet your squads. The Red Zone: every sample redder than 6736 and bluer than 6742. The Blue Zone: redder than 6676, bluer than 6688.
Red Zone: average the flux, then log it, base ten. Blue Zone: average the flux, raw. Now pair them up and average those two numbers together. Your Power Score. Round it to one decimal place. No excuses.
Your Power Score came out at 24.3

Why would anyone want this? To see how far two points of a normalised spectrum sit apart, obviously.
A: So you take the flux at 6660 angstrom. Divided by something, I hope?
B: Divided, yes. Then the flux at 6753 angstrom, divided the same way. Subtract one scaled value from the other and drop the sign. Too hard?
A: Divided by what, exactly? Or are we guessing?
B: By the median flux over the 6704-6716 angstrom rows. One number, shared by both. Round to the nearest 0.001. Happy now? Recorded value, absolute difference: 0.003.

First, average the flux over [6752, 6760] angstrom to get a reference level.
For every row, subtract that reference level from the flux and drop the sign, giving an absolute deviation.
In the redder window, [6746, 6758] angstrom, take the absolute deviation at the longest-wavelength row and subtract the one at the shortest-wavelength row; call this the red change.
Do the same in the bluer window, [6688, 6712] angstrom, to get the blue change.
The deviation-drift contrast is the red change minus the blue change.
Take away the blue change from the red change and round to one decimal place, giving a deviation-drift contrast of 1.5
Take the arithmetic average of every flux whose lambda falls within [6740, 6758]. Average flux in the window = 47.2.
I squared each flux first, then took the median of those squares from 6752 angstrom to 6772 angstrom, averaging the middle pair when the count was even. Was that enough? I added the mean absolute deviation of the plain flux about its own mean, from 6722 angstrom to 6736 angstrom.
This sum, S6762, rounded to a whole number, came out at 2074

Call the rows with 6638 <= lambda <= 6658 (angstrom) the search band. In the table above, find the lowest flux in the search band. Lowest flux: 44.59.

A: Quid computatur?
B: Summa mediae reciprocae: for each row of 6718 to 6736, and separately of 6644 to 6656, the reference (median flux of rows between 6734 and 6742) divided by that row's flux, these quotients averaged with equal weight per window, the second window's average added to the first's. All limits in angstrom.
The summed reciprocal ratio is 2.06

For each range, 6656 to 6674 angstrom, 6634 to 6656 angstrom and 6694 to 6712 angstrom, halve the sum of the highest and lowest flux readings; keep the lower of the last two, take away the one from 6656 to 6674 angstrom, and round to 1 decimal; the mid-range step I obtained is -0.8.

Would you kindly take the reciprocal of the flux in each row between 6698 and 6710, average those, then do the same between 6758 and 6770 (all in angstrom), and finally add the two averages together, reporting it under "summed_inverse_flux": 0.0437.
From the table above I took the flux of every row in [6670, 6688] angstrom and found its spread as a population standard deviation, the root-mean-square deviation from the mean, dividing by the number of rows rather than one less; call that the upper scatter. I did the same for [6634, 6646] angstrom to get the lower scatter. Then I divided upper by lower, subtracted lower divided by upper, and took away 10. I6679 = -11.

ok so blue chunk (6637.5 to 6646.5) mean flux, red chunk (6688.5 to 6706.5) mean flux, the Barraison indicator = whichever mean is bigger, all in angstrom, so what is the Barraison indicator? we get 46.3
